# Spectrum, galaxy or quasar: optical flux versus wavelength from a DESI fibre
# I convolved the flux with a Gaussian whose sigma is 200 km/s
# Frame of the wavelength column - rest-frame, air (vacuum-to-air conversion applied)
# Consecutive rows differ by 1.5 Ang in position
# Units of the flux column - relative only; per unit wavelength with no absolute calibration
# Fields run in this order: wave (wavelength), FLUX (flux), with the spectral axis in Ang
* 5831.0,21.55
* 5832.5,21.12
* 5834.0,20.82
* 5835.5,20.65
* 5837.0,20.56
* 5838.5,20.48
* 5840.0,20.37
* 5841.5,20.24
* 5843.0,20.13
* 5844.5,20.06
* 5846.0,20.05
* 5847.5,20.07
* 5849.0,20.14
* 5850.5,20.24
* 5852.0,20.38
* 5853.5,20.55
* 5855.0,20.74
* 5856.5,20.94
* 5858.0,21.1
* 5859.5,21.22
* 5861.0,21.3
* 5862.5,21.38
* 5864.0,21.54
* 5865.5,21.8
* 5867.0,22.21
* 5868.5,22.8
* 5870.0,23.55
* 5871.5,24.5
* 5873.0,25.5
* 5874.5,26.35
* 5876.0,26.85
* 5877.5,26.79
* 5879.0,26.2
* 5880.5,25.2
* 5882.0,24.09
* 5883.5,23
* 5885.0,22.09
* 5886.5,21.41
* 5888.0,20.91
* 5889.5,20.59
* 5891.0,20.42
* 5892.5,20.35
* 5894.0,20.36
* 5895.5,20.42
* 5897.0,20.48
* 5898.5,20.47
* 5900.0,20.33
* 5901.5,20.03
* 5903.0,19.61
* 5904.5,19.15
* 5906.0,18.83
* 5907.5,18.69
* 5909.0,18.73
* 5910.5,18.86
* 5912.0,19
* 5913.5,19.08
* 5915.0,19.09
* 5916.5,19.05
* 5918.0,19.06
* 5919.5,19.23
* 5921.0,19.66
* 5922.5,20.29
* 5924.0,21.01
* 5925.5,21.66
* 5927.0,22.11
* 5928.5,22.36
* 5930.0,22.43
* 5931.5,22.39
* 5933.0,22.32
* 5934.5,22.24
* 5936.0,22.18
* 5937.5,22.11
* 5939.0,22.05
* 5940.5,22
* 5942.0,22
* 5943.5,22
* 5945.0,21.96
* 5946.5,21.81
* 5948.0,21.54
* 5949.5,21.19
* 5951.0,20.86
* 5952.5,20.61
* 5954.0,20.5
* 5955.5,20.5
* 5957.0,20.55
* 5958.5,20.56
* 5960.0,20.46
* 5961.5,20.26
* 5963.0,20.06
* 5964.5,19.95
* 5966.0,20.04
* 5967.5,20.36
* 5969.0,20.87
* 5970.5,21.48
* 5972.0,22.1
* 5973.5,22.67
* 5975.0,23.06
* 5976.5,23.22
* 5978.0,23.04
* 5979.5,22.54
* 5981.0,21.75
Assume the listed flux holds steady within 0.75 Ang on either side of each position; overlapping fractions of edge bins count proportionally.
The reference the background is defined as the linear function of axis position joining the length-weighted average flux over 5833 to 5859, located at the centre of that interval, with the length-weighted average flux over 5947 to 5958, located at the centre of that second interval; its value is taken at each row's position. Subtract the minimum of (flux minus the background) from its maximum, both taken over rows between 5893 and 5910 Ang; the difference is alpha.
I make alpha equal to 1.8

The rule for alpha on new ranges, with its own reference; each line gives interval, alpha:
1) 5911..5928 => 3.1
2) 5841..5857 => 0.9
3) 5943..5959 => 1.5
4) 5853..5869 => 2.2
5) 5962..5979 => 3.2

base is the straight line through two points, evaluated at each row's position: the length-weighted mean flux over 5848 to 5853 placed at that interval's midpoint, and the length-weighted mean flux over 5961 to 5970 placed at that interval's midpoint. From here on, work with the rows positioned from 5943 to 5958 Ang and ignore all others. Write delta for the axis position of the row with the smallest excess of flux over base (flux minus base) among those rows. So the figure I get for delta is 5955.5 Ang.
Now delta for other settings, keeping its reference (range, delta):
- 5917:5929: 5918.0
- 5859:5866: 5859.5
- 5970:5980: 5970.5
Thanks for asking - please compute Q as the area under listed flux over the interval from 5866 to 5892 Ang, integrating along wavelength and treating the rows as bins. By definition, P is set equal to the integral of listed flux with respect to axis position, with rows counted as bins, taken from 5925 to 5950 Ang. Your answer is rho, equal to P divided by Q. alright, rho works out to 0.90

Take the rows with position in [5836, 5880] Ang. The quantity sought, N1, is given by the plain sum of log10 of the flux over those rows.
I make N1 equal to 39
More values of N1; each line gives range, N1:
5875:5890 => 14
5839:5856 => 14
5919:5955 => 32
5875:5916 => 36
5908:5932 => 21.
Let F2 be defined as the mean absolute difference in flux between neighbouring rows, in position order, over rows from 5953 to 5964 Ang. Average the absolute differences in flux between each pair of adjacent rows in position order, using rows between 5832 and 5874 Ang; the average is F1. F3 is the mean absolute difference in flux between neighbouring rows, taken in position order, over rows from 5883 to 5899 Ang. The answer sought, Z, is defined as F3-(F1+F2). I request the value -0.1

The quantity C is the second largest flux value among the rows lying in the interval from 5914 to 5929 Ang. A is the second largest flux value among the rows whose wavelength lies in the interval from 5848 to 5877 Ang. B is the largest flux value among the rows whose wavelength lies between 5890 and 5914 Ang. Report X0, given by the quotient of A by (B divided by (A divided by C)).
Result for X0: 1.53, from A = 26.35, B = 20.48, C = 22.11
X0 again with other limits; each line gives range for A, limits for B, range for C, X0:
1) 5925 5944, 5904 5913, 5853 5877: 0.99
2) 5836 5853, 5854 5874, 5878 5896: 0.65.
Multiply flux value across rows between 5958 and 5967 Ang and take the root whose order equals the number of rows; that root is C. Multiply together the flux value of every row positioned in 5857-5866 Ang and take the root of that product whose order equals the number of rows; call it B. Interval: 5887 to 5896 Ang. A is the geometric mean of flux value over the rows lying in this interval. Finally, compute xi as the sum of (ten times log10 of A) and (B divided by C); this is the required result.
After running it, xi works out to 14.2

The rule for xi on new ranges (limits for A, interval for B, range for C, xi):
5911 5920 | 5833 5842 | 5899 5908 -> 13.9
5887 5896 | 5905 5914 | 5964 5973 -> 14.0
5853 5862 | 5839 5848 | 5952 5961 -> 14.2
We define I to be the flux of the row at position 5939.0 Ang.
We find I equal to 22.05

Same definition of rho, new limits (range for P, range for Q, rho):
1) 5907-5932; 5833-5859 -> 0.95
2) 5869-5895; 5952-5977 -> 1.16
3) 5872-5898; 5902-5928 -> 1.17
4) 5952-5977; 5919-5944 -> 0.97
